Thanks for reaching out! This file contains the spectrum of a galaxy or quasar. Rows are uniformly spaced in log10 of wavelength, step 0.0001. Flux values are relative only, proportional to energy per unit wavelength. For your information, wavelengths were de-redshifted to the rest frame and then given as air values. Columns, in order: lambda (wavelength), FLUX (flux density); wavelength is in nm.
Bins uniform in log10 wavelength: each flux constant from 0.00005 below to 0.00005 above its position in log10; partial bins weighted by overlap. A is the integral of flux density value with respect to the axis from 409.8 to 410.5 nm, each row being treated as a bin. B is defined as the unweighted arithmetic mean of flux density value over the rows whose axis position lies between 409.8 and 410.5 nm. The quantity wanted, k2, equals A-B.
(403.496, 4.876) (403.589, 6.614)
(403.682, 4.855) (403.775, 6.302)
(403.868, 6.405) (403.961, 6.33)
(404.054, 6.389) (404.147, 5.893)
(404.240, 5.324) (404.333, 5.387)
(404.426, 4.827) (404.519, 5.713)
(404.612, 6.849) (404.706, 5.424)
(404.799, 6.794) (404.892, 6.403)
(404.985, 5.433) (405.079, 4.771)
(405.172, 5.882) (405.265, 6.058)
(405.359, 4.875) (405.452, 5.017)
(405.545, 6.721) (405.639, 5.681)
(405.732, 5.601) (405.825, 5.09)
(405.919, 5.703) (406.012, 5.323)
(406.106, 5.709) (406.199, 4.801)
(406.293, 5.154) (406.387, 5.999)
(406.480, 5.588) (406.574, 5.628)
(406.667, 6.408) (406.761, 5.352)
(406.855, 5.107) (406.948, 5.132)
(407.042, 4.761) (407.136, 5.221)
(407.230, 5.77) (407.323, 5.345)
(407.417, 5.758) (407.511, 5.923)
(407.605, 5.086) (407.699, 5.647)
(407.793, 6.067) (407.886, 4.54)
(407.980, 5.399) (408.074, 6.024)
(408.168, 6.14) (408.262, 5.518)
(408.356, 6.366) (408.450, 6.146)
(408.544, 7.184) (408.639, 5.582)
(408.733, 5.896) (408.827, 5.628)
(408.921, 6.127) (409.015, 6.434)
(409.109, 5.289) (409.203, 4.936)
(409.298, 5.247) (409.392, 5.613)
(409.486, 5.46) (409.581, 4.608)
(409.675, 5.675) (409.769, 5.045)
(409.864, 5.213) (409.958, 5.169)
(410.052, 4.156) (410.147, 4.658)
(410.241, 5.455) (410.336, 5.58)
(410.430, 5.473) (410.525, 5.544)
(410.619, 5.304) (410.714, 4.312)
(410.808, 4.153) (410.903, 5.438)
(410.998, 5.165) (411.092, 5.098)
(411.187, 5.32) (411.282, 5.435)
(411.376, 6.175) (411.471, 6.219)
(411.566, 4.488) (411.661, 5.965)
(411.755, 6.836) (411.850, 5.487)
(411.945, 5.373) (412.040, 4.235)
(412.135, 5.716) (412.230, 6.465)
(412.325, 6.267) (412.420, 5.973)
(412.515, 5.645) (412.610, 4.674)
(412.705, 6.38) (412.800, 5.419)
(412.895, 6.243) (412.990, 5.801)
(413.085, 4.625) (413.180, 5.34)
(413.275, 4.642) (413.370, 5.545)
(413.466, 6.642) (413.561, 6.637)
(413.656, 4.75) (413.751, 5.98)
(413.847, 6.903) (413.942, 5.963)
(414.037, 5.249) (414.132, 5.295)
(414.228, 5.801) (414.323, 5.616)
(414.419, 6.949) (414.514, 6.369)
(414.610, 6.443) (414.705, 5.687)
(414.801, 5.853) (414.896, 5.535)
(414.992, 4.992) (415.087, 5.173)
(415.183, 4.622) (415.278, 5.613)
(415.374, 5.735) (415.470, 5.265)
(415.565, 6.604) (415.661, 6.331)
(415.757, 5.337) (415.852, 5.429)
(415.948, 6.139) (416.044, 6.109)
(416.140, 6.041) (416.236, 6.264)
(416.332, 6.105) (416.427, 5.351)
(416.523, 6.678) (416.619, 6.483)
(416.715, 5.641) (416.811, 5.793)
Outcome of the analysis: -1.52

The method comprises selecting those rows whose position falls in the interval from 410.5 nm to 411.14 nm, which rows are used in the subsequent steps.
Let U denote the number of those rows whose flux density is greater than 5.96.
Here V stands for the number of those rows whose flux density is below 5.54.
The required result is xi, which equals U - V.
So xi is -6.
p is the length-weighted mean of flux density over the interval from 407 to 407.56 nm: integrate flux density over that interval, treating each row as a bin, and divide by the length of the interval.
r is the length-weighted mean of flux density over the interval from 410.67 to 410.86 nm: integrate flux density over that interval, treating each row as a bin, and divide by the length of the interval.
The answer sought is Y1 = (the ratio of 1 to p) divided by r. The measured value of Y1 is 0.0429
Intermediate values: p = 5.5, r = 4.3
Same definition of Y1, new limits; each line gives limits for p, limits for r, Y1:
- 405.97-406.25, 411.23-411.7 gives 0.0336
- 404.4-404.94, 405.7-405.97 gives 0.0303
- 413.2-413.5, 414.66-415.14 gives 0.0333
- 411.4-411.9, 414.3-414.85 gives 0.0279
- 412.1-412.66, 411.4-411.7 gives 0.0309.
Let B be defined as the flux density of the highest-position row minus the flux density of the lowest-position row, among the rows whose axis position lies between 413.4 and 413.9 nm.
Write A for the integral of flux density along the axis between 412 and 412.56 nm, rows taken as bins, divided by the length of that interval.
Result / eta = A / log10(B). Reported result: -10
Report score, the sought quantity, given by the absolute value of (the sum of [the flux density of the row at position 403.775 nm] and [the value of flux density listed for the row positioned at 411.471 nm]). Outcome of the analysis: 12.5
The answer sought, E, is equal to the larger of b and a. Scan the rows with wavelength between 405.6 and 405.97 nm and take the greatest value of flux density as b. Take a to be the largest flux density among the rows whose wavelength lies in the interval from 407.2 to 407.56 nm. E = 5.92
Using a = 5.923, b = 5.703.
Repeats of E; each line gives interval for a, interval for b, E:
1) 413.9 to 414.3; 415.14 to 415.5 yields 5.96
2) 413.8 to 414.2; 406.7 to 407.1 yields 6.90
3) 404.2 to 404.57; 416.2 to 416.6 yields 6.68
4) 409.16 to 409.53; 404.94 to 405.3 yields 6.06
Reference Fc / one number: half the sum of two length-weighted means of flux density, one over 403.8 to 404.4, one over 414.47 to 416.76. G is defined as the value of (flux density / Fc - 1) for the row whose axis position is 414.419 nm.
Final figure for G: 0.18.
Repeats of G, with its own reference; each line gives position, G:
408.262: -0.06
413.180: -0.09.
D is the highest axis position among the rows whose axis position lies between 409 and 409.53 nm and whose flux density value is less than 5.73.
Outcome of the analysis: 409.486 nm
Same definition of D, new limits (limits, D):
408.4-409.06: 408.827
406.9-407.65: 407.605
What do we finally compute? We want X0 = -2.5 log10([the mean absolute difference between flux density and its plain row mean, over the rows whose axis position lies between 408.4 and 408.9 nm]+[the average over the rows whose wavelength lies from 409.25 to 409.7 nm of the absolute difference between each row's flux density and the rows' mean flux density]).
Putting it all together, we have 0.274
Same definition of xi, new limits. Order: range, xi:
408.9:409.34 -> -1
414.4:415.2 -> -1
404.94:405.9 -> -3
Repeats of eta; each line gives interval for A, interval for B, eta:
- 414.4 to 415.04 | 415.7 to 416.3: -180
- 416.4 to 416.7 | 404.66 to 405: -3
